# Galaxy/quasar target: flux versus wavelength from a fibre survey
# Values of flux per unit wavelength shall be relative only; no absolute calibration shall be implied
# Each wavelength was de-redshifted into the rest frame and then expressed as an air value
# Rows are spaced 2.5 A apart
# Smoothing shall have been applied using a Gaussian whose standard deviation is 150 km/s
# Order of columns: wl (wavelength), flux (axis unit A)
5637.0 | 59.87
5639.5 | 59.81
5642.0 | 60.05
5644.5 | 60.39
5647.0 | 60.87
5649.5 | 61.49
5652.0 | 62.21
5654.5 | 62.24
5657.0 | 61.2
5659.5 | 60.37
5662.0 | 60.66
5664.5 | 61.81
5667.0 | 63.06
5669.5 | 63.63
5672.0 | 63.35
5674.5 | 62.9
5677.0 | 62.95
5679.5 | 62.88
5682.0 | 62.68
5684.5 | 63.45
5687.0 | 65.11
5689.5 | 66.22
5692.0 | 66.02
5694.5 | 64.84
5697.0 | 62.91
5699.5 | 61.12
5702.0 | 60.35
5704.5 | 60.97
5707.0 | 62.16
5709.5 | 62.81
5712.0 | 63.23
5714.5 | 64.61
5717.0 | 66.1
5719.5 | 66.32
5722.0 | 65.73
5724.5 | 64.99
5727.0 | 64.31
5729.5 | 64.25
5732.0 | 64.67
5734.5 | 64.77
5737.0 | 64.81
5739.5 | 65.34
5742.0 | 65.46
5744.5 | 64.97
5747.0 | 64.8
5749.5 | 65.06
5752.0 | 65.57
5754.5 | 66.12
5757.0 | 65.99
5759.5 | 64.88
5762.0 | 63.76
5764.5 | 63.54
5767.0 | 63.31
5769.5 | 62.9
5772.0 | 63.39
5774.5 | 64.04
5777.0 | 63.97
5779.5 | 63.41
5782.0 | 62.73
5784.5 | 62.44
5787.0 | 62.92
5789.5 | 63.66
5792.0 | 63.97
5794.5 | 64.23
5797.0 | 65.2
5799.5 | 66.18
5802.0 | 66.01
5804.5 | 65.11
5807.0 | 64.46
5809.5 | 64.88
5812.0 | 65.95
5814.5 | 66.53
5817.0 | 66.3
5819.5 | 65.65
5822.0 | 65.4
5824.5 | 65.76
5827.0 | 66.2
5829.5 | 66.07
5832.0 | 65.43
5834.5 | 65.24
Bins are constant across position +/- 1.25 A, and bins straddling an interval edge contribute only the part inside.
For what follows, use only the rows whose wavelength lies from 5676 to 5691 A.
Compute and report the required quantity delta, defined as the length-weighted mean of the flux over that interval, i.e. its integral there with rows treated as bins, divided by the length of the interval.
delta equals 63.9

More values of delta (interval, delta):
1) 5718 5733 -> 65.1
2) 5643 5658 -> 61.4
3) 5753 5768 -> 64.6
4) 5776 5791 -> 63.2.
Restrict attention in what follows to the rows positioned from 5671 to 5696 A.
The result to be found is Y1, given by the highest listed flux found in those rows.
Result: 66.22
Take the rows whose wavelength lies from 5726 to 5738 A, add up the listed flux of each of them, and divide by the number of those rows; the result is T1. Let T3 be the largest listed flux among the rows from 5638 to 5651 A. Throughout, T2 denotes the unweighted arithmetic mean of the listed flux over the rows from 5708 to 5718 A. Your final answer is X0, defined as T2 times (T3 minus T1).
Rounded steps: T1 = 64.6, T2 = 64.2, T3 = 61.49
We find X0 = -197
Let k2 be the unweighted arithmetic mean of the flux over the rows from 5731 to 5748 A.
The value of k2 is 65.0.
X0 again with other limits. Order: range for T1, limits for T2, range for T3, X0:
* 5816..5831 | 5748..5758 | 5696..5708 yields -196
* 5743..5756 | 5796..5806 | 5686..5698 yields 60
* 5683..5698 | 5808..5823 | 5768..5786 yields -47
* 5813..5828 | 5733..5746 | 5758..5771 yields -71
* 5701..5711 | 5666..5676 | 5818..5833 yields 293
